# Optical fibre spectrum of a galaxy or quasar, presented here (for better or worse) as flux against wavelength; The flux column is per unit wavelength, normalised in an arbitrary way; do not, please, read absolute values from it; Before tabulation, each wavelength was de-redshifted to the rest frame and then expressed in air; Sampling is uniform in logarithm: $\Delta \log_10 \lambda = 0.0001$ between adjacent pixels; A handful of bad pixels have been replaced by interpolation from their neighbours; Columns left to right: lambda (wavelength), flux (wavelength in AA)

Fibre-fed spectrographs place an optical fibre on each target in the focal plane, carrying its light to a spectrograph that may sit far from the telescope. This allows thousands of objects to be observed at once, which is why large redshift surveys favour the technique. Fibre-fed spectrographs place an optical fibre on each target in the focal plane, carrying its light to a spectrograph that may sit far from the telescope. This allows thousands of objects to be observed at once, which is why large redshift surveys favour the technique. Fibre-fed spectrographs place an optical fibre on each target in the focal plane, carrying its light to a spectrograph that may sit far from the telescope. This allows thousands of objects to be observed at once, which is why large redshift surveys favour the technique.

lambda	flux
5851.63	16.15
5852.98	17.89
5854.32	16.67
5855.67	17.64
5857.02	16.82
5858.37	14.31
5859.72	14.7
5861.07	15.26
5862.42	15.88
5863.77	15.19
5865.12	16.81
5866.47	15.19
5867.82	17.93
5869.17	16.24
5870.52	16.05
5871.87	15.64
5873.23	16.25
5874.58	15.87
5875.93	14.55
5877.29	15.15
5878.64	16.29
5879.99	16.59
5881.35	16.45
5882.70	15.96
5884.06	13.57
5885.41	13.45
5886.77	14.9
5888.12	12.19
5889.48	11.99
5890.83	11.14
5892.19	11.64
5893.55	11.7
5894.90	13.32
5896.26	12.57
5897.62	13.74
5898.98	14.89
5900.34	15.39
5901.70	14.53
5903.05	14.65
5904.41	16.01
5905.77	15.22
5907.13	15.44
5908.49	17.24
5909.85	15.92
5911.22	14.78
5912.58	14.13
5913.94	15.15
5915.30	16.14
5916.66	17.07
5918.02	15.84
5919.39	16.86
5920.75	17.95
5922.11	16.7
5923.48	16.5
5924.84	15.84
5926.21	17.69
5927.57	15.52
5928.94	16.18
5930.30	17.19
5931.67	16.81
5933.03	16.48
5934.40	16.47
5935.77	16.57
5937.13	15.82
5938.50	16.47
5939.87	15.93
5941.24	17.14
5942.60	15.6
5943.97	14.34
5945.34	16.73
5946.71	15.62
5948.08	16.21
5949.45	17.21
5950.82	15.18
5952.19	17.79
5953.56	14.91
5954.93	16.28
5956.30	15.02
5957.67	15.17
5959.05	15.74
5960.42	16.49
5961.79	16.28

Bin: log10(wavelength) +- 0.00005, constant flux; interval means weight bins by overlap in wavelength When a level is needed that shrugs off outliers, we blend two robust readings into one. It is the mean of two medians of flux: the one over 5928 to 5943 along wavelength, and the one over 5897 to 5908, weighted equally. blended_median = 15.76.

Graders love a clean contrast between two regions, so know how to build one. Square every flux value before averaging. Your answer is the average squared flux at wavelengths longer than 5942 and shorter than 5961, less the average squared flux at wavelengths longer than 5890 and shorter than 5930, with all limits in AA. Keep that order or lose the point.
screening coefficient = 20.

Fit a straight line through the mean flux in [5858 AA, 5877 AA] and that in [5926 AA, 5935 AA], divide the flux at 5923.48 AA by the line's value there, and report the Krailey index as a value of 1.00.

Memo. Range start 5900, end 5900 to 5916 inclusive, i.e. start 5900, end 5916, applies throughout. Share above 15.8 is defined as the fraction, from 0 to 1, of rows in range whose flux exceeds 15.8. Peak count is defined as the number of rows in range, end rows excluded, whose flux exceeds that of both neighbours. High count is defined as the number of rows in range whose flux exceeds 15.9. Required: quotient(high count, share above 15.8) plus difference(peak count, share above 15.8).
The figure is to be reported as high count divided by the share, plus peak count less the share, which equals 13.7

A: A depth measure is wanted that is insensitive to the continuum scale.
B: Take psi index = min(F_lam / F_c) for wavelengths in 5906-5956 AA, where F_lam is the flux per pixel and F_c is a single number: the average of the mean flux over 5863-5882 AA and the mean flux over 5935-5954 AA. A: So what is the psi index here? 0.88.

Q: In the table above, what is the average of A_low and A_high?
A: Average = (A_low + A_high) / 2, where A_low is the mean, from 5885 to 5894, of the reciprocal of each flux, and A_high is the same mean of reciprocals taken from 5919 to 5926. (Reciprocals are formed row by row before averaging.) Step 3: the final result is 0.0704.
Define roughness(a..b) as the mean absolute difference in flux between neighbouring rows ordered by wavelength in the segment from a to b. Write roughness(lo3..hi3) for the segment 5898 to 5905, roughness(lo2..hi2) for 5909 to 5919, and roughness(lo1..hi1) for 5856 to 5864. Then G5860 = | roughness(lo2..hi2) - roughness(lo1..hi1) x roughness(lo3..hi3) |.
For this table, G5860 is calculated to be 0.32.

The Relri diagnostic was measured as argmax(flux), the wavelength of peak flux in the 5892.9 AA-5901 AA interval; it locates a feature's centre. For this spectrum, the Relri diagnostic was 5900.34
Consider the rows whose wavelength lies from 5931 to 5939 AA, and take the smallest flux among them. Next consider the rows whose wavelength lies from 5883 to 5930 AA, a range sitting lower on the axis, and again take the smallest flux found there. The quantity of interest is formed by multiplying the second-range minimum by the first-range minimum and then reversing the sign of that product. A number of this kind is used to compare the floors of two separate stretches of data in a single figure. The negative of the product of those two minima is -176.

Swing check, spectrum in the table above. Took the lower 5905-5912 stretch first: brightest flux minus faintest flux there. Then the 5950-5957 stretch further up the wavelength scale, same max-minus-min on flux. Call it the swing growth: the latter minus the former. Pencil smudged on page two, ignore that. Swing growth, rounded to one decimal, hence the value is 0.4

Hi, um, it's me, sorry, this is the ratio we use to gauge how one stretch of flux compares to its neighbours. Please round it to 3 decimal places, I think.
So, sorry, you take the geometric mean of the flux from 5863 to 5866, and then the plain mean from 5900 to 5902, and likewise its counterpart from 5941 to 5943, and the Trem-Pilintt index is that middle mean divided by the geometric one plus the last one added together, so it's 0.462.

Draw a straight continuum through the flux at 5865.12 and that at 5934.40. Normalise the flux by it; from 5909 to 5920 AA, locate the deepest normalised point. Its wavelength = 5912.58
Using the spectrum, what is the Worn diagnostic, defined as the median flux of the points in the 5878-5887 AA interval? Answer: 16.0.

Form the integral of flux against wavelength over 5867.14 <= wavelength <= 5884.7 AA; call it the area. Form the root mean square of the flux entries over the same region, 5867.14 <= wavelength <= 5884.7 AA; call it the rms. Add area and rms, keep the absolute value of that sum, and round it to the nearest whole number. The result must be 295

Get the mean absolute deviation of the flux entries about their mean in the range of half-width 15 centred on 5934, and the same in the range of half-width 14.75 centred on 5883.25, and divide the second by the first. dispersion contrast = 2.8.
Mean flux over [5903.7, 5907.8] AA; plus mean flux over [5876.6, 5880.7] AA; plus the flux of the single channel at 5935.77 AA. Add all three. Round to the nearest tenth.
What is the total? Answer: 48.1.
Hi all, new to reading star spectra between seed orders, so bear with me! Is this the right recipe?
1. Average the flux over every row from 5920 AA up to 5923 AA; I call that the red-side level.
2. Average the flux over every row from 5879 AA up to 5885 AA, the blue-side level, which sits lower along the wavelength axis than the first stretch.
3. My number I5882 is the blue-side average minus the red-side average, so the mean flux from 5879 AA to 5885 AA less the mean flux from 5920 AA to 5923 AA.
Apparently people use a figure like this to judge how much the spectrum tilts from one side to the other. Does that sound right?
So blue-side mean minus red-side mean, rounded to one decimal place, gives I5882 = -1.7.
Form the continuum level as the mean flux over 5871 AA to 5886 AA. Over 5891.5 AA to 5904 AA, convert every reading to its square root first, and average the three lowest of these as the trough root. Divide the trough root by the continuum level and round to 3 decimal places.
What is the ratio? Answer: 0.224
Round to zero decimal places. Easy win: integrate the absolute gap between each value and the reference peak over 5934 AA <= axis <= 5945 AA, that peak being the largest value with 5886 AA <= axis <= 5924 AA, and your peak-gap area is 21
